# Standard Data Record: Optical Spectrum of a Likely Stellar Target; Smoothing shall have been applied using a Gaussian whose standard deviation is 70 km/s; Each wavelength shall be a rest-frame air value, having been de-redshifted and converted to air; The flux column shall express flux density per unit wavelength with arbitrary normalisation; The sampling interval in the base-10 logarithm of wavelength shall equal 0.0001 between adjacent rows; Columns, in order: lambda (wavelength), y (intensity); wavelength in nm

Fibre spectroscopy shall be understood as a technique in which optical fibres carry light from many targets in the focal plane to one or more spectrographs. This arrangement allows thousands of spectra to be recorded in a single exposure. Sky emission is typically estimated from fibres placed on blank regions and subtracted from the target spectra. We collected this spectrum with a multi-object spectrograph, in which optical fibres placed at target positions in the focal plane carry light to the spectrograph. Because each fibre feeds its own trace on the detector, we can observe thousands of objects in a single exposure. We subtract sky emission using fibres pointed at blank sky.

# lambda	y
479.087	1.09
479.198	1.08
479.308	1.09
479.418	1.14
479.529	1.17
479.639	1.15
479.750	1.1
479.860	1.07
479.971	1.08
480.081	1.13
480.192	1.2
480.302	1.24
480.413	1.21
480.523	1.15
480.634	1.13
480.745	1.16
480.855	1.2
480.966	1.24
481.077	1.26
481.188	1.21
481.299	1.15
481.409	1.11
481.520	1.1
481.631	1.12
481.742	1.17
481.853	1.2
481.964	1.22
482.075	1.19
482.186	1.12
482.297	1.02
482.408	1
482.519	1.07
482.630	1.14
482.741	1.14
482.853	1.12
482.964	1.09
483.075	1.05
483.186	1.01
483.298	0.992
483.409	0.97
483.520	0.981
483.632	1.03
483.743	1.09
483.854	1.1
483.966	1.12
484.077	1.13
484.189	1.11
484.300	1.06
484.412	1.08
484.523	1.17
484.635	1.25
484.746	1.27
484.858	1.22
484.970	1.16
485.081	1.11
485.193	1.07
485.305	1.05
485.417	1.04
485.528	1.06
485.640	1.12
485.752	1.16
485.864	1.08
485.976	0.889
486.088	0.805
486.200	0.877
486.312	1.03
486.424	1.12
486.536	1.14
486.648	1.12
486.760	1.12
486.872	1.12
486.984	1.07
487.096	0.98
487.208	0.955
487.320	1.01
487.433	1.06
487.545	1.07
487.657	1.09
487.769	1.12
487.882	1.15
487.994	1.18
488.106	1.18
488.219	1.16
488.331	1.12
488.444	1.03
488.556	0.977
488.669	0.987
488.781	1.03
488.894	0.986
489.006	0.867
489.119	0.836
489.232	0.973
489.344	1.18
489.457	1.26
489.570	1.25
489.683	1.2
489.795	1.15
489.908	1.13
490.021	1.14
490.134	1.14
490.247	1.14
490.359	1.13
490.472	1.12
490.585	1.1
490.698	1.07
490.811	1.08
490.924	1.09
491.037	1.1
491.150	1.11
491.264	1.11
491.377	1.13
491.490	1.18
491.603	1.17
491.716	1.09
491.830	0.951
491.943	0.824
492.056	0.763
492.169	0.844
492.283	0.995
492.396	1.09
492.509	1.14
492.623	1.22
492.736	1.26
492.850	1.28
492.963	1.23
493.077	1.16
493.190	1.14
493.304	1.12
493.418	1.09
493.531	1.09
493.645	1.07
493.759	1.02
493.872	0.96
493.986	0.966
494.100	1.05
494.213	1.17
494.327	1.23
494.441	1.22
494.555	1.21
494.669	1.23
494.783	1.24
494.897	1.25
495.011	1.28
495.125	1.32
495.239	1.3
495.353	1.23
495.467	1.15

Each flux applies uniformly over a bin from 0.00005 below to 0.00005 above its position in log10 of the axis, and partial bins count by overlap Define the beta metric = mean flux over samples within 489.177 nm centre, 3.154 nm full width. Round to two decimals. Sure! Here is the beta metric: 1.10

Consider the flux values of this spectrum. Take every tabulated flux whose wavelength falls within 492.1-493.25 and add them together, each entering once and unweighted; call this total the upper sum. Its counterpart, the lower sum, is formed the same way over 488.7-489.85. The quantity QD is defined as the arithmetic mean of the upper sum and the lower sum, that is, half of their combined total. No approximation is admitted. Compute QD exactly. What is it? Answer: 11.05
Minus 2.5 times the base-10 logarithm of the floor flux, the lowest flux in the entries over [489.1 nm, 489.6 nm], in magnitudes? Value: 0.19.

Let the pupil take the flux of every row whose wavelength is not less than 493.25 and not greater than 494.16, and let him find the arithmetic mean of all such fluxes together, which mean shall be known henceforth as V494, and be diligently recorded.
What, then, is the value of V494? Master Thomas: 1.05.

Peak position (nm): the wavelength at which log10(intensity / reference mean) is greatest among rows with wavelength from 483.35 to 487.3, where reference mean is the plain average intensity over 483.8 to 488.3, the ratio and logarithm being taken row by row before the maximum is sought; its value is 484.746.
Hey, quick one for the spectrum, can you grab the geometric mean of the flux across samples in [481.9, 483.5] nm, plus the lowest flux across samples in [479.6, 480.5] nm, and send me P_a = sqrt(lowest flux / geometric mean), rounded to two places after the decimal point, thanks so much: 1.00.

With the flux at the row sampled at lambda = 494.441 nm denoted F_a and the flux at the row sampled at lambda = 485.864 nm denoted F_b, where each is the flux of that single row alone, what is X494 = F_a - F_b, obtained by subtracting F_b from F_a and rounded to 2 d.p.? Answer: 0.14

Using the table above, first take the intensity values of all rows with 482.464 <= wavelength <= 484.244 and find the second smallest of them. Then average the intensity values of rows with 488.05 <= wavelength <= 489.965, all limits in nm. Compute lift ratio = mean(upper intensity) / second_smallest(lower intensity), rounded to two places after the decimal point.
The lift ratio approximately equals 1.10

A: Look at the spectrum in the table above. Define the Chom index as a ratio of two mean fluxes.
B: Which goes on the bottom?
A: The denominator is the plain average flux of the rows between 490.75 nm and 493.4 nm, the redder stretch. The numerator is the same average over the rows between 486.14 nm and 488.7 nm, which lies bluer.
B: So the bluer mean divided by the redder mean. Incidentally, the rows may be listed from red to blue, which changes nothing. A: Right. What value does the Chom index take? 0.98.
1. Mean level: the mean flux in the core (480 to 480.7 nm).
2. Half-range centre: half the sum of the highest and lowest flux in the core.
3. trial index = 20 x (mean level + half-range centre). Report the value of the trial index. 47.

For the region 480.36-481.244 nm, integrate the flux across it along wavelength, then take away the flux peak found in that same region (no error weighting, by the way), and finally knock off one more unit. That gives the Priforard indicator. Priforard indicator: -1.20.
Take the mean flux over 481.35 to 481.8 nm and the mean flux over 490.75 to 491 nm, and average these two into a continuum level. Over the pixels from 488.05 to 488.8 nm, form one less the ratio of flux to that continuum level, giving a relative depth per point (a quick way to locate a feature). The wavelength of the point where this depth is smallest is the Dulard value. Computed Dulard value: 488.106 nm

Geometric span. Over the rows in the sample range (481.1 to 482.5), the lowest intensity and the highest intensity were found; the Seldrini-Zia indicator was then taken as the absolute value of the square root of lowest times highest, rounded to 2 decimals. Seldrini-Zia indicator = 1.10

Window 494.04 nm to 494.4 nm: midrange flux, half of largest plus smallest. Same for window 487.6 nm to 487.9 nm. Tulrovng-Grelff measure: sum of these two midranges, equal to 2.26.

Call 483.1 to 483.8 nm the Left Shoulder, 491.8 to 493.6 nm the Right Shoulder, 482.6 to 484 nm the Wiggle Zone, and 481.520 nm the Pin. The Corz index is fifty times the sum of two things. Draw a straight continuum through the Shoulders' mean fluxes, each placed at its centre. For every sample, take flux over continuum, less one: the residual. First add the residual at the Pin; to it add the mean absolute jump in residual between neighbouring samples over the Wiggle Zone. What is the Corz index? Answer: 6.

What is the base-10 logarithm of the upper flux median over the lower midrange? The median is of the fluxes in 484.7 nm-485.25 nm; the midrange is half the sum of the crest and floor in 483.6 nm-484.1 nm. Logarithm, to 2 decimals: 0.03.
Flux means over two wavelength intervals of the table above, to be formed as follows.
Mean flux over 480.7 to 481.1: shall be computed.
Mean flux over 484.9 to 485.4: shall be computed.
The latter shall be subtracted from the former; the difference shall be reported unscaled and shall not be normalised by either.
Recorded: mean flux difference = 0.12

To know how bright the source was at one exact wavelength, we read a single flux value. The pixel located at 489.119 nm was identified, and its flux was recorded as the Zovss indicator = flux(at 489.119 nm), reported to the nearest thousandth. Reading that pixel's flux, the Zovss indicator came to 0.836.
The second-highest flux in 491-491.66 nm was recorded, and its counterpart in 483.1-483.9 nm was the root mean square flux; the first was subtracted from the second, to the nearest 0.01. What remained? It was -0.14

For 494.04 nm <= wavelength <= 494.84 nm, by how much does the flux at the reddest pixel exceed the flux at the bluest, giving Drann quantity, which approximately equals 0.19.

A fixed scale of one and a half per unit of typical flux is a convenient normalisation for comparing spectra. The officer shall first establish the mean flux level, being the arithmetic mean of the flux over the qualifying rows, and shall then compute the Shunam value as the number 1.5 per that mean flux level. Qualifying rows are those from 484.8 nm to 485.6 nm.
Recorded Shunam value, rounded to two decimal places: 1.36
